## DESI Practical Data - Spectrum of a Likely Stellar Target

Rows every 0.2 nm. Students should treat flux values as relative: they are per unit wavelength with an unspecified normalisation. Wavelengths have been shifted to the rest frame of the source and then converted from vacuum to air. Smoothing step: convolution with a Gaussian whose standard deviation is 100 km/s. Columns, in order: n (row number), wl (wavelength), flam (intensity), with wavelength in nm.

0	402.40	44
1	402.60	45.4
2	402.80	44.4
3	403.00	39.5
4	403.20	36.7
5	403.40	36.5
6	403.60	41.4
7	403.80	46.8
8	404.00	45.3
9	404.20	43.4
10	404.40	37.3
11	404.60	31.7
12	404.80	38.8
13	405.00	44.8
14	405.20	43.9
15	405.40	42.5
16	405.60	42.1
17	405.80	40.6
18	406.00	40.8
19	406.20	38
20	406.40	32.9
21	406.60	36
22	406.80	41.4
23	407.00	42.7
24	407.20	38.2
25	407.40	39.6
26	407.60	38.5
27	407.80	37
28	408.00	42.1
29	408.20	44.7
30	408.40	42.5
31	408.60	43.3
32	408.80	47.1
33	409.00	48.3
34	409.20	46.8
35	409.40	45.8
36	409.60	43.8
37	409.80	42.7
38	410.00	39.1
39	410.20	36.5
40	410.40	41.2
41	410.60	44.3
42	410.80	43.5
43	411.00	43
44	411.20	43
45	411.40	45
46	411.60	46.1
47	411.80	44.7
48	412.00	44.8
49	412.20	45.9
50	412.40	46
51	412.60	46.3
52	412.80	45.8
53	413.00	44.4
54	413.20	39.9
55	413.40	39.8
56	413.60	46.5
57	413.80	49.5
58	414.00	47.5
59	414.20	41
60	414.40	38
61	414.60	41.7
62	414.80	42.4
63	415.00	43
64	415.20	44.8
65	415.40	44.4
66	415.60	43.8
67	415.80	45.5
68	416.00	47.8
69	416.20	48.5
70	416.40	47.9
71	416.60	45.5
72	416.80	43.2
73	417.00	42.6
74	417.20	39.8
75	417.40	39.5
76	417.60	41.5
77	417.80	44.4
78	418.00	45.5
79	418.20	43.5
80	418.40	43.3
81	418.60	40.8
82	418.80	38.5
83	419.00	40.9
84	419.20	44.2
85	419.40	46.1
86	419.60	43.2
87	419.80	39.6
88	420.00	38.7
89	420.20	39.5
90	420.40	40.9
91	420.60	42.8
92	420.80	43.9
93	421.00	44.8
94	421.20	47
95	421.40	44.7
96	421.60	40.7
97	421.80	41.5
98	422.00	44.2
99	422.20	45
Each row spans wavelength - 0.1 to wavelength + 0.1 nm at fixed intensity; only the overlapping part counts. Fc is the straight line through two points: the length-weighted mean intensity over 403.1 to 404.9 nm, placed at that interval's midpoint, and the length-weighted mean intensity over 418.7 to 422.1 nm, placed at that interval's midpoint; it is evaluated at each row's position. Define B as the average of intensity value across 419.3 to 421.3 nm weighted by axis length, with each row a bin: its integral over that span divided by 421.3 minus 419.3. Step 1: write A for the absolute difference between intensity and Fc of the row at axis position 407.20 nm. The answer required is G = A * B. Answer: 89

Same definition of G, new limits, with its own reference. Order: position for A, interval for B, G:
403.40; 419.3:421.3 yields 135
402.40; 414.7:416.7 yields 204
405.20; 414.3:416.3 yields 173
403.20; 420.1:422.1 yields 126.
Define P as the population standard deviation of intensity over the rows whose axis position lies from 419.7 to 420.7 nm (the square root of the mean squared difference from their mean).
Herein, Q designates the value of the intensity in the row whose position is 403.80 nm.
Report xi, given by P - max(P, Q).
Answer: -45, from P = 1.4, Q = 46.8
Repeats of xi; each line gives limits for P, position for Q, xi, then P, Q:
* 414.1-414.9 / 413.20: -38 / 1.7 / 39.9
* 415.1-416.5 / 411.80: -43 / 1.8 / 44.7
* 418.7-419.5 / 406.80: -38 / 2.9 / 41.4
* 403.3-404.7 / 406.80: -36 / 5.0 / 41.4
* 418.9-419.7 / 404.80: -37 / 1.9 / 38.8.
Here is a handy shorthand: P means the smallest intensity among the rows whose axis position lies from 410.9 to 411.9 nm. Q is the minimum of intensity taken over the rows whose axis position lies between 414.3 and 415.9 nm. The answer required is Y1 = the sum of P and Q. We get 81.0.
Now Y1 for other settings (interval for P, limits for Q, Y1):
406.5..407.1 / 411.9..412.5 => 80.8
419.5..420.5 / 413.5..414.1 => 85.2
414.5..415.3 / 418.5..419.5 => 80.2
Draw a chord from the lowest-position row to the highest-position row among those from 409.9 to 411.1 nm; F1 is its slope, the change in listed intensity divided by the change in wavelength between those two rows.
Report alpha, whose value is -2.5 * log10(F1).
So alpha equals -1.5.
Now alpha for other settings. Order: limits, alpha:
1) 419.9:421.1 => -2.0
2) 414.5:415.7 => -0.8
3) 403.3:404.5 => 0.2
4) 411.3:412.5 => 0.0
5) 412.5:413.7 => 1.7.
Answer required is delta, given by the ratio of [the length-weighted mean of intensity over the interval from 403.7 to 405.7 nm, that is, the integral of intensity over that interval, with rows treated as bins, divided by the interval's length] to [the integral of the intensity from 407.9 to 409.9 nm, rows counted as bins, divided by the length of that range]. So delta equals 0.93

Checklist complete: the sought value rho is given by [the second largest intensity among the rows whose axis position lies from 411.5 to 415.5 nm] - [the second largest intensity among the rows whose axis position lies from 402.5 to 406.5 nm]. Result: 2.1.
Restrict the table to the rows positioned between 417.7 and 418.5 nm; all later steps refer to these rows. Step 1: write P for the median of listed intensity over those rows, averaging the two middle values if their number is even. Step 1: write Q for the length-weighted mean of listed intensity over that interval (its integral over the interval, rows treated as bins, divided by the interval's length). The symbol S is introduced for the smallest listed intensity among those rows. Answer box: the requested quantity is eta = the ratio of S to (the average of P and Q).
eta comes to 0.983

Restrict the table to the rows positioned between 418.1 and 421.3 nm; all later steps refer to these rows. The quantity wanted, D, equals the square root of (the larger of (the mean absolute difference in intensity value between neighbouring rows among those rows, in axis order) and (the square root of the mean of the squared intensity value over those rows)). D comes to 6.51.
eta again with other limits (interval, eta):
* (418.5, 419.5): 0.928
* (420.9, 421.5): 0.990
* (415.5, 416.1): 0.961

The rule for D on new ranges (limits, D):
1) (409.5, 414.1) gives 6.63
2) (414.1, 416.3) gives 6.62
